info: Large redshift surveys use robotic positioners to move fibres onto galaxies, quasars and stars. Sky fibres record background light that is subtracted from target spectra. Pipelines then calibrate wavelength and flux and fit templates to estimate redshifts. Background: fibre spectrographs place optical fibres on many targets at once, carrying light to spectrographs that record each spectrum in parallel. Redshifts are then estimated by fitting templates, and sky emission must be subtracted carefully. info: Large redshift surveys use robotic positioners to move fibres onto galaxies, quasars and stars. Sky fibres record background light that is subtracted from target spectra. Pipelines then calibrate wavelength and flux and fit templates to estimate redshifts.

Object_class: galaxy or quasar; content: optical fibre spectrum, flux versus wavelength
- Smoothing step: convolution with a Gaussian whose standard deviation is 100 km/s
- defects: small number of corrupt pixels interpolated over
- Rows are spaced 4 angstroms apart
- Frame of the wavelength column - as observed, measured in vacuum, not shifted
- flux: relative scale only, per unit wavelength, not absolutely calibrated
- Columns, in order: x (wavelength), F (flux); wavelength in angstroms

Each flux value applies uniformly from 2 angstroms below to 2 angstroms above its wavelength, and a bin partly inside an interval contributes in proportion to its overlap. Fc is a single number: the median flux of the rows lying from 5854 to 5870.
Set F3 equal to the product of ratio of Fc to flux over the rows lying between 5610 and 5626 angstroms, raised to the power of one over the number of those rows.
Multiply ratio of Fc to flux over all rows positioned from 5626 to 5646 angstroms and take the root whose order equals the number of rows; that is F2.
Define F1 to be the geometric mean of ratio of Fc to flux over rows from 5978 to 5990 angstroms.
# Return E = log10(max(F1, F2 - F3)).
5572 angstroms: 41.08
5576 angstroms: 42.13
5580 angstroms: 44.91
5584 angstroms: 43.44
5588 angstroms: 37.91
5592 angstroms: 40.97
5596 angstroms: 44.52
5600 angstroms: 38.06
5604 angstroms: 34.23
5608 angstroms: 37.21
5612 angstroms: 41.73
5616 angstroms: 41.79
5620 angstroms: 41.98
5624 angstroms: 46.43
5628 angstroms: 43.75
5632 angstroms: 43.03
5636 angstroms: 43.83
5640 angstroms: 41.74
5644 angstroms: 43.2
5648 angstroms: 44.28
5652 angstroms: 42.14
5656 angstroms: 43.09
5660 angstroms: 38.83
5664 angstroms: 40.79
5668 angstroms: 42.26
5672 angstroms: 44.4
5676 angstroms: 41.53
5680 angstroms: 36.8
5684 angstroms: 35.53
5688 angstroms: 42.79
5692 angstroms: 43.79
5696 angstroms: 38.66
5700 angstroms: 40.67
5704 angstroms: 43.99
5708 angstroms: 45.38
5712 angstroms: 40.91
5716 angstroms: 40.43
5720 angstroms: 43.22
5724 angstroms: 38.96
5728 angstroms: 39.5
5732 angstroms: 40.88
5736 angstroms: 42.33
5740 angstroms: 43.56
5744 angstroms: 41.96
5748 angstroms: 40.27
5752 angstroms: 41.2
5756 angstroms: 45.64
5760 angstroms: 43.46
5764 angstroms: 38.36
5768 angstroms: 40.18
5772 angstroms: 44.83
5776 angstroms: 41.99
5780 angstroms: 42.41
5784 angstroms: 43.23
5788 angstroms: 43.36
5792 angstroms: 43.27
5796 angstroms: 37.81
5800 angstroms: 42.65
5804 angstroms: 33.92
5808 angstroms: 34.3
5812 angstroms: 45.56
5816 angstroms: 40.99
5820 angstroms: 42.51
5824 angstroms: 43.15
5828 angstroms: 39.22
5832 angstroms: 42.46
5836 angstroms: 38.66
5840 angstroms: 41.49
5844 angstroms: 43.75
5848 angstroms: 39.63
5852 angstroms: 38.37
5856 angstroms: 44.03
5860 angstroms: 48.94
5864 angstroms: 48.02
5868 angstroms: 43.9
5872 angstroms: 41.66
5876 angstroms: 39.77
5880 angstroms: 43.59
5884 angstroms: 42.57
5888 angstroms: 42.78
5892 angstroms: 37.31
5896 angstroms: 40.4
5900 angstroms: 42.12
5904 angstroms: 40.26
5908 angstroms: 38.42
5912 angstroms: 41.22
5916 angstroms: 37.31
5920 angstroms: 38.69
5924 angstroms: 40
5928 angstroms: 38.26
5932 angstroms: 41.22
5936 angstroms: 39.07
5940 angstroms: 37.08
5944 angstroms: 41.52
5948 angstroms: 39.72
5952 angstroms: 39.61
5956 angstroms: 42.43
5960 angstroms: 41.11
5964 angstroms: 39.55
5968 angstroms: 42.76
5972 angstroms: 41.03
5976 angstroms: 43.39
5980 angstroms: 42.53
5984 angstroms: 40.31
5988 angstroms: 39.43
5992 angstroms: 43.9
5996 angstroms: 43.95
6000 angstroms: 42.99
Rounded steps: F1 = 1.130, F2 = 1.07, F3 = 1.07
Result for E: 0.053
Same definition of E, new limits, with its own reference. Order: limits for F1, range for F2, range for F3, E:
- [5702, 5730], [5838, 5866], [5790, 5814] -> 0.043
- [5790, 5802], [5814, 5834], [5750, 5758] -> 0.048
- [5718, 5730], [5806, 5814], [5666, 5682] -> 0.055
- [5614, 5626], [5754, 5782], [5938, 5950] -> 0.026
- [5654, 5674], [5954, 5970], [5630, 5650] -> 0.042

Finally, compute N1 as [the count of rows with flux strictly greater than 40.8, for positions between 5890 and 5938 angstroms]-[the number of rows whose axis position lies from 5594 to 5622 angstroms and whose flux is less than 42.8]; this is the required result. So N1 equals -3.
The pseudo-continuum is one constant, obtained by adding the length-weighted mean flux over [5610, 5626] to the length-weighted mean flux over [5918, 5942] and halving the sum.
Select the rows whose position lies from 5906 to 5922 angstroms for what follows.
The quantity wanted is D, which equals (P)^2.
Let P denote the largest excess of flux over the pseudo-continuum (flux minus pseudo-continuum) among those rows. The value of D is 0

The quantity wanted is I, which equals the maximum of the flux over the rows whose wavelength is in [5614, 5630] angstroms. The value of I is 46.43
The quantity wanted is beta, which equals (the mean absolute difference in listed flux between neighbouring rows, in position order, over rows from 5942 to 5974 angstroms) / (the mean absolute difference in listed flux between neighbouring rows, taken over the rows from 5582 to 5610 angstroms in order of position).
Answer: 0.4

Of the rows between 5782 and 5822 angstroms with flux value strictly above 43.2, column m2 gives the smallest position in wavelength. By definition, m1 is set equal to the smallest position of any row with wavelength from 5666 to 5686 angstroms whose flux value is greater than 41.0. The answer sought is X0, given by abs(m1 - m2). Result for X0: 116 angstroms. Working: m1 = 5668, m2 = 5784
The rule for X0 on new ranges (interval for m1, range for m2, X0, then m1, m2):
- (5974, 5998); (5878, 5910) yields 96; 5976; 5880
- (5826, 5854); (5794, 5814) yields 20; 5832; 5812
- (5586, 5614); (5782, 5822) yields 188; 5596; 5784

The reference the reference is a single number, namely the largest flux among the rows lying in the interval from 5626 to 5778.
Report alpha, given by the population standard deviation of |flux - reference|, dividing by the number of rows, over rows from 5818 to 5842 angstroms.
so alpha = 1.7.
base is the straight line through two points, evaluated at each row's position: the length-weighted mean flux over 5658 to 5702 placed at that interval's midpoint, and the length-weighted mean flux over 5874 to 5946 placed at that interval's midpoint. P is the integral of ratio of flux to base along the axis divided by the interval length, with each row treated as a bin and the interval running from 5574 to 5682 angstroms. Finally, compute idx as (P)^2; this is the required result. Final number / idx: 1.05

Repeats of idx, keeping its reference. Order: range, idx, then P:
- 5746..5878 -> 1.08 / 1.037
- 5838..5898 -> 1.11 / 1.056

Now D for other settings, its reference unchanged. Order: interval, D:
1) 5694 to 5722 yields 19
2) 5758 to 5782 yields 15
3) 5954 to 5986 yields 6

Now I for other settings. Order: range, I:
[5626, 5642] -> 43.83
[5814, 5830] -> 43.15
